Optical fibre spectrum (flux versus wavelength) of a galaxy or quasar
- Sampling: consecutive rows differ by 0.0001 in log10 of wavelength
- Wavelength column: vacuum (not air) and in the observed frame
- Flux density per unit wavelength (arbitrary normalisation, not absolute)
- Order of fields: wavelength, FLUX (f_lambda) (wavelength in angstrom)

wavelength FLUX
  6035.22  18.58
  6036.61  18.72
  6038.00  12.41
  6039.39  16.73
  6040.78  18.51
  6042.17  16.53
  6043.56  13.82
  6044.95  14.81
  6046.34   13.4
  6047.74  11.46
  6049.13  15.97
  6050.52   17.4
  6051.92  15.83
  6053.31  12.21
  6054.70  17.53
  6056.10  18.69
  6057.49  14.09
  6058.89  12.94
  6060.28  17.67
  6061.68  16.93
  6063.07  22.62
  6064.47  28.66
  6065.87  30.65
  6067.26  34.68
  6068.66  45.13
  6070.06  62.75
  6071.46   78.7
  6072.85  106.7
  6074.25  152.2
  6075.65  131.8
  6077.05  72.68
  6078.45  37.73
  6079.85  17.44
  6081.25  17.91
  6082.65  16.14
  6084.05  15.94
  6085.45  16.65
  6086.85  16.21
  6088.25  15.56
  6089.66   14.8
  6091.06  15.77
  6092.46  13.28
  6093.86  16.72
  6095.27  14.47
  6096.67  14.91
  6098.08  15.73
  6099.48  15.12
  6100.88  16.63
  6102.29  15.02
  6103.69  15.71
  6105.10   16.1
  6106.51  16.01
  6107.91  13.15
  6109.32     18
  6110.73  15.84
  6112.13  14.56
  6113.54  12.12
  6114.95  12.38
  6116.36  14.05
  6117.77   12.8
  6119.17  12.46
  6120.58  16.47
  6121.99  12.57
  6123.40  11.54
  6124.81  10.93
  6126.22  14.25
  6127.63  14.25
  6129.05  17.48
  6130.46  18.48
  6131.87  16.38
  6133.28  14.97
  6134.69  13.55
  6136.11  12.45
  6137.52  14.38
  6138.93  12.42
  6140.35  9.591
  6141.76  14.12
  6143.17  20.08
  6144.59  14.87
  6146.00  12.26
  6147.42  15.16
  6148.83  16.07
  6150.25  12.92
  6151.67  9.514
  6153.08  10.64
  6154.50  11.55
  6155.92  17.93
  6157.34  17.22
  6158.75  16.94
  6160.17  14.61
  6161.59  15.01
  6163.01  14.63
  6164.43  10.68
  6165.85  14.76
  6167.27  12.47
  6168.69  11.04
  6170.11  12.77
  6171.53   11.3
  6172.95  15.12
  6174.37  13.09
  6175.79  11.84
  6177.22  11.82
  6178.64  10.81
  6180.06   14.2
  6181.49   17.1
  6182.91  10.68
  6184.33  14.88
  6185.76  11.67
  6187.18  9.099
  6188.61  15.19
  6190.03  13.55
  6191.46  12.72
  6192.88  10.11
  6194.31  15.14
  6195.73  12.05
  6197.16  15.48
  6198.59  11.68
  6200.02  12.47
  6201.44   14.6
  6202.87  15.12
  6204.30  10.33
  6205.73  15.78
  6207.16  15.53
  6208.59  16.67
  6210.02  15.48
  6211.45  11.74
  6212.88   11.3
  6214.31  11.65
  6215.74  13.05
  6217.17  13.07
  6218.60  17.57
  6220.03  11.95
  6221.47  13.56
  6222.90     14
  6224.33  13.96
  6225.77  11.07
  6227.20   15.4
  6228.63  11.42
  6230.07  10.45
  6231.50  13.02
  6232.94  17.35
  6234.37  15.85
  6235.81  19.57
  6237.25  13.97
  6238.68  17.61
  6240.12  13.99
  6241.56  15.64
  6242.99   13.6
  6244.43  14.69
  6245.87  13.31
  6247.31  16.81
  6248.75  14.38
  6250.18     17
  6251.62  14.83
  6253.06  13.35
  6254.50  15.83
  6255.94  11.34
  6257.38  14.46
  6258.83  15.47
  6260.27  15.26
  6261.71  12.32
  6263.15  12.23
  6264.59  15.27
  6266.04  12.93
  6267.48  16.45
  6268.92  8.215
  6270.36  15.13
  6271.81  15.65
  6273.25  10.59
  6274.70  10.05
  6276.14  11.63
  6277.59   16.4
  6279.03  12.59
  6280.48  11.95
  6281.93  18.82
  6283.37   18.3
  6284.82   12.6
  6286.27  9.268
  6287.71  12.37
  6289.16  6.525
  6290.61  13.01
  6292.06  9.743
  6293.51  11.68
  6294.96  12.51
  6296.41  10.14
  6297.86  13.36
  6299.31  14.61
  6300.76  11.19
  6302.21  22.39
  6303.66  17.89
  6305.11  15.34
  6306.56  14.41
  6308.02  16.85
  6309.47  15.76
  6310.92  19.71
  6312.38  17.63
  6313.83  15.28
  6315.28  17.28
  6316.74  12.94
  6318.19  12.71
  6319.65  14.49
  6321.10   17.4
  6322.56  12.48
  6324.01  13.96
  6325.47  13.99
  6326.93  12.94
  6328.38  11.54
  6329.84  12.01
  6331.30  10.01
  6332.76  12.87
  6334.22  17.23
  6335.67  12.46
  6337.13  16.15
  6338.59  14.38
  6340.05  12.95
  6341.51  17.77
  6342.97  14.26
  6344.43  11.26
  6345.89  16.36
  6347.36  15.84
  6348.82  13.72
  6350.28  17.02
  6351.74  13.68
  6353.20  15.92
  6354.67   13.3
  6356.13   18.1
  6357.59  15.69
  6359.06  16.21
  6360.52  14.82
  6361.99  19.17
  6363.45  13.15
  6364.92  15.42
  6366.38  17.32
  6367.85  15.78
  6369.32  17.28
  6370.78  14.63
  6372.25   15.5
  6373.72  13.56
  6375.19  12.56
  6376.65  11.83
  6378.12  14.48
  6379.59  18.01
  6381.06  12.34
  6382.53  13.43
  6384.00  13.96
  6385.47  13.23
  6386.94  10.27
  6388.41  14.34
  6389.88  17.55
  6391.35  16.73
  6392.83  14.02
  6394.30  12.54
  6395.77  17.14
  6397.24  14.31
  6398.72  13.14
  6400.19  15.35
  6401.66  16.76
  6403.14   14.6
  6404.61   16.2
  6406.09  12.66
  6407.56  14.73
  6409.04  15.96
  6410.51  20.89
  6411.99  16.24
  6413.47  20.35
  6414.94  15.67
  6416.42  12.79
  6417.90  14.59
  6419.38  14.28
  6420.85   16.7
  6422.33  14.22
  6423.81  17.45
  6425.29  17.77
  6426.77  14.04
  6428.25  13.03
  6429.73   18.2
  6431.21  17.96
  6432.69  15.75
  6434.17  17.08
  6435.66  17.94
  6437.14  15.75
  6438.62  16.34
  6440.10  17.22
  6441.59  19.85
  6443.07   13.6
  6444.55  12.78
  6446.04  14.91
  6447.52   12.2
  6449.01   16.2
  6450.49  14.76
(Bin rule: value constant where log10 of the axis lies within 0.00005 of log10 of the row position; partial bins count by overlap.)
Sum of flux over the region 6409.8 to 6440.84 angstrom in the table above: 344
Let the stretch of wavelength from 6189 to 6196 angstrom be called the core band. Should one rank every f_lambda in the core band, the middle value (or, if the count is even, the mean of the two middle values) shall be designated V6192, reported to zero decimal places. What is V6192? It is 13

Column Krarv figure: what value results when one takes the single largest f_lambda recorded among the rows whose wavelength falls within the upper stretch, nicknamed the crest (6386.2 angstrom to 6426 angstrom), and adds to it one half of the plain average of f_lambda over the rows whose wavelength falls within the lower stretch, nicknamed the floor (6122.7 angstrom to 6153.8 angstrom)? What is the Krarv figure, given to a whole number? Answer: 28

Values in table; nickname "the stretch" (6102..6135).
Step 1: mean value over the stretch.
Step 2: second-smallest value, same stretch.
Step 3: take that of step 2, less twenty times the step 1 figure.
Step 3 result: -279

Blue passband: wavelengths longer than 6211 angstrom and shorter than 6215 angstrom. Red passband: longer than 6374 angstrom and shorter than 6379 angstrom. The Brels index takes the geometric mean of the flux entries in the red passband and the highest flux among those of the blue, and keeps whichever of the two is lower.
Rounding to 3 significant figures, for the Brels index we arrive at 11.7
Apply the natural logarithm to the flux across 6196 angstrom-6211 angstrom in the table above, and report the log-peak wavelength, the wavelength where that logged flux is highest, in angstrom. 6208.59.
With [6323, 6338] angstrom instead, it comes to 6334.22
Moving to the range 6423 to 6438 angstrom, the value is 6429.73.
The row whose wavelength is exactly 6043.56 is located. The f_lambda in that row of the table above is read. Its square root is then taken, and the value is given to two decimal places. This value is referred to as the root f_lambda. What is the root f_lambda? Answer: 3.72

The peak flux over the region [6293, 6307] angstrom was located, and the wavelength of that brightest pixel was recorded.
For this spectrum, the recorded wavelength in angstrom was 6302.21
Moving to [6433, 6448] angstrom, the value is 6441.59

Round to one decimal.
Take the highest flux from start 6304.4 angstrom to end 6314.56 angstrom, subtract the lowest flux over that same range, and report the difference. 5.3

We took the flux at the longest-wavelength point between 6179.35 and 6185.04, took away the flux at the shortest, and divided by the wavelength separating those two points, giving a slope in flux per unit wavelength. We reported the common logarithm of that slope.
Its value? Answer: -0.80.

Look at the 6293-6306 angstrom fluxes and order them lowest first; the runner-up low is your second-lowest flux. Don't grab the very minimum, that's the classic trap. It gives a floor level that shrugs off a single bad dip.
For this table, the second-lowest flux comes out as 11.19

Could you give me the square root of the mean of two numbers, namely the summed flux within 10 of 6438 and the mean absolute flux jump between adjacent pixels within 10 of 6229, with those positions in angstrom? 10.6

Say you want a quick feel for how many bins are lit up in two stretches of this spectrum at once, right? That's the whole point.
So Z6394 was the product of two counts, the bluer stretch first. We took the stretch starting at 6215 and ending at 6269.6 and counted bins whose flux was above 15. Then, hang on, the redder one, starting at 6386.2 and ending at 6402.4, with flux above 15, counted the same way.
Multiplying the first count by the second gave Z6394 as 70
